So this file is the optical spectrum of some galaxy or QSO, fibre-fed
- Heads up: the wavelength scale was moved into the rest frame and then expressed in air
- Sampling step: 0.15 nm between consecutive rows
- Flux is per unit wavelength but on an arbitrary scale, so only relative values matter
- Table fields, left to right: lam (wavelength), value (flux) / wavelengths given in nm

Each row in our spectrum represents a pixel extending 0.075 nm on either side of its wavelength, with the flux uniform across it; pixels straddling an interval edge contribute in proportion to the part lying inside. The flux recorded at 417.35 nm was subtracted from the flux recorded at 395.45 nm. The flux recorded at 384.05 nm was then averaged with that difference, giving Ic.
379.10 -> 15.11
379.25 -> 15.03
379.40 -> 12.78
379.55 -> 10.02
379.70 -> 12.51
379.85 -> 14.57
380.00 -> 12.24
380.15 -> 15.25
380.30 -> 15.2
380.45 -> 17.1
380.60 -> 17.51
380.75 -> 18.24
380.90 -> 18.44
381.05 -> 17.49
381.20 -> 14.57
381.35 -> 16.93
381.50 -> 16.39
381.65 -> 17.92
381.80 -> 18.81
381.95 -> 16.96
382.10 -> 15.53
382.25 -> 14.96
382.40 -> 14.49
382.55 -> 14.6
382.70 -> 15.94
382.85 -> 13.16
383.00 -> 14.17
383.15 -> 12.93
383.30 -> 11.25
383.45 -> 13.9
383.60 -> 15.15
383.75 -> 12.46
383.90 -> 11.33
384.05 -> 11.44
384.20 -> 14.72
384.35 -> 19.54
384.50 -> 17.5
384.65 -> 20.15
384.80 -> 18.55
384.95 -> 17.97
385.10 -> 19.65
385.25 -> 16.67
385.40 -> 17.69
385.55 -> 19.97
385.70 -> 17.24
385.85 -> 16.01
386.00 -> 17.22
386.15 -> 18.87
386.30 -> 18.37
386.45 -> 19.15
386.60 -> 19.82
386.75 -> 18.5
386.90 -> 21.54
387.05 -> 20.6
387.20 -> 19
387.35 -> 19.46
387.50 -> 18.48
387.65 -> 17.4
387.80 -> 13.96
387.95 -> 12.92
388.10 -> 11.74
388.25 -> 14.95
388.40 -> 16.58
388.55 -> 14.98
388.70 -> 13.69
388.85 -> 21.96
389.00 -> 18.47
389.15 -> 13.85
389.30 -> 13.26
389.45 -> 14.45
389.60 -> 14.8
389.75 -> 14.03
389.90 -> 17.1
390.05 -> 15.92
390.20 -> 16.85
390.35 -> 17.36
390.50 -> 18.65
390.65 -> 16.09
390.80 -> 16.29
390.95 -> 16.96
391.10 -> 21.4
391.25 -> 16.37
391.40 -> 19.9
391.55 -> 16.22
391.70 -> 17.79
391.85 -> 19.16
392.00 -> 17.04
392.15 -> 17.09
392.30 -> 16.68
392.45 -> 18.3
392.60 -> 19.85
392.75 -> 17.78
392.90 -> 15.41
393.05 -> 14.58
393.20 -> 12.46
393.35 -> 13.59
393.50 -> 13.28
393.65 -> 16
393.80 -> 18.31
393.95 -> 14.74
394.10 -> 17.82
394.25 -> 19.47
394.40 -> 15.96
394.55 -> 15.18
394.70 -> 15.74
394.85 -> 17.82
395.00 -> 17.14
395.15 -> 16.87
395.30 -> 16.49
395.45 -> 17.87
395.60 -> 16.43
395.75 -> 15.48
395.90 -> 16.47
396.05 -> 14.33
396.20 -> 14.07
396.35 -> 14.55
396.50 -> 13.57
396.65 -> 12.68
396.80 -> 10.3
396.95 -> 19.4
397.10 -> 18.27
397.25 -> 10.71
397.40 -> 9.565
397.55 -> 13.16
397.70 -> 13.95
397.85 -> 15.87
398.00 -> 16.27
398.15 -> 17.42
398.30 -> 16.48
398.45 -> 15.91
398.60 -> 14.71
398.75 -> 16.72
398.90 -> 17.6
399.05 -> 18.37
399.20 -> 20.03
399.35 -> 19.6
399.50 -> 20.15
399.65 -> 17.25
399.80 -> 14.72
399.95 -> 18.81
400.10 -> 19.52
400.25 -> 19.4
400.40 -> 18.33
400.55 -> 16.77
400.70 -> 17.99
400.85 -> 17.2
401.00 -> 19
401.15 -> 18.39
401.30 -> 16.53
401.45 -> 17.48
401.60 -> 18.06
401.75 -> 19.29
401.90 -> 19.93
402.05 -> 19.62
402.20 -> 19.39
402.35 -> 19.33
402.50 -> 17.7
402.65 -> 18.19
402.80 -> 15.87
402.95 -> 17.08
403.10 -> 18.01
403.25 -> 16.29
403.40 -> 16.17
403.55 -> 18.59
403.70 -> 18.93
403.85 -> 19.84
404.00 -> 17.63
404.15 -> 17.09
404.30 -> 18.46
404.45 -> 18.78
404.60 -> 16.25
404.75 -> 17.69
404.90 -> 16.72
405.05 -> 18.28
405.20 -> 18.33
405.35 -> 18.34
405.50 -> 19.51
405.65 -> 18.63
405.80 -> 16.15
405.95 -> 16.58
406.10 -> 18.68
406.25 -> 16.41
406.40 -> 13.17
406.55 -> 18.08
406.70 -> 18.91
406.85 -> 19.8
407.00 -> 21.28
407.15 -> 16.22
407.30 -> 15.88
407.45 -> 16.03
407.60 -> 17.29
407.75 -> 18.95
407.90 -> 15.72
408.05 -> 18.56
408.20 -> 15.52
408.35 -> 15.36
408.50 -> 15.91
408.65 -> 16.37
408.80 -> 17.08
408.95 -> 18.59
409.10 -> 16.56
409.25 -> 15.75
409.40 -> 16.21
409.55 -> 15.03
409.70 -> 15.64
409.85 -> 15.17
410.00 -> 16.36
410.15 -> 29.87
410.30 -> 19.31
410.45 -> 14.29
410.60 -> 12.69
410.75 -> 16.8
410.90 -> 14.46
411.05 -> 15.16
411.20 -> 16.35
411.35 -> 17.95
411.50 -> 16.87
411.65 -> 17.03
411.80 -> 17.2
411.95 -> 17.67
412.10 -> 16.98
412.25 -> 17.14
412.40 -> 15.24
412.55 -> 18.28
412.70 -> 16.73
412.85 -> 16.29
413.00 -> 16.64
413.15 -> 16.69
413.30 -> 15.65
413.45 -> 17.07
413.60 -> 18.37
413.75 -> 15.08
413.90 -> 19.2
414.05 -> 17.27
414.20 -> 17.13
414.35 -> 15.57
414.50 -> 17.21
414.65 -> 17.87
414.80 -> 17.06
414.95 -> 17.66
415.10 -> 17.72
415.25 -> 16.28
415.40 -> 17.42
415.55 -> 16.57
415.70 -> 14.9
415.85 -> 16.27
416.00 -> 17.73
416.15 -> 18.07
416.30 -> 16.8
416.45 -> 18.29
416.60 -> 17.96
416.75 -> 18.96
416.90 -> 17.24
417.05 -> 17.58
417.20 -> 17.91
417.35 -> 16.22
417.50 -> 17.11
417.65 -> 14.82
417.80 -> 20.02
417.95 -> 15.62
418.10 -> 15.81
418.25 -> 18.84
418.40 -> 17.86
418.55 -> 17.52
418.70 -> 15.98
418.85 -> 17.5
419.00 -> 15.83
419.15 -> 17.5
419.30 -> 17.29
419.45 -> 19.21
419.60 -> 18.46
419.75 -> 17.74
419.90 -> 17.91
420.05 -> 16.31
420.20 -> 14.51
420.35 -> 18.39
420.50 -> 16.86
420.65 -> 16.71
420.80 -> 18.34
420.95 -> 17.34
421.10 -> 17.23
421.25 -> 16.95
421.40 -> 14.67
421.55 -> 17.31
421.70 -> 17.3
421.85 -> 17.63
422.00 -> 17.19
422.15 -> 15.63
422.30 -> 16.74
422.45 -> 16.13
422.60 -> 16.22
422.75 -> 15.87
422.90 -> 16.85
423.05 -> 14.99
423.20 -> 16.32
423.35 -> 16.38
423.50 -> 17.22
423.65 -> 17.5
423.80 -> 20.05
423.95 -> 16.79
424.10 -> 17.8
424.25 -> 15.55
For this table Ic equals 6.5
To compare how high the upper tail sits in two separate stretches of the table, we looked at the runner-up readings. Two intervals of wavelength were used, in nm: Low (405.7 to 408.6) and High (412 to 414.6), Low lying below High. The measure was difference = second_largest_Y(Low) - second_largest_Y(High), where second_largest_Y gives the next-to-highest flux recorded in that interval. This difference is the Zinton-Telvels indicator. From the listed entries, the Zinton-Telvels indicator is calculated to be 1.4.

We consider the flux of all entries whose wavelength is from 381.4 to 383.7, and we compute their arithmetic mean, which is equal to 15.1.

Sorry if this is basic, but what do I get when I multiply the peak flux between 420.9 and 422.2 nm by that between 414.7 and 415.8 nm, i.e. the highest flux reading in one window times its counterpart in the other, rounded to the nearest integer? 312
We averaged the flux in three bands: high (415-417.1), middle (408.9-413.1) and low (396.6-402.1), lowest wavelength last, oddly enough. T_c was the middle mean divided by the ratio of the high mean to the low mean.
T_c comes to 16.5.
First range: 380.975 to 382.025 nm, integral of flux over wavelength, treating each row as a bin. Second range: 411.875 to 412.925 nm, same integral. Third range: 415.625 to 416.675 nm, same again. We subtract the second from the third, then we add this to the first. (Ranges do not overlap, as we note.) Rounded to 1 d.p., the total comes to 18.1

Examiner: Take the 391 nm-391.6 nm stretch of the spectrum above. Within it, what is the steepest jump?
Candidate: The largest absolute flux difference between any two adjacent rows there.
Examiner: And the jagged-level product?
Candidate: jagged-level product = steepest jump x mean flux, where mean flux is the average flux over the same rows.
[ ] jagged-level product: 93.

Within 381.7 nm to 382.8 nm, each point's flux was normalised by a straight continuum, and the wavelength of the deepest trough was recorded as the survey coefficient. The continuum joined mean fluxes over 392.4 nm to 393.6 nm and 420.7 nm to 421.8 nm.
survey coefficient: 382.40 nm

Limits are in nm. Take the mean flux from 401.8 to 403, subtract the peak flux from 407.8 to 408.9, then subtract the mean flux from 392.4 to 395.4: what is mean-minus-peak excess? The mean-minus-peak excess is -16.5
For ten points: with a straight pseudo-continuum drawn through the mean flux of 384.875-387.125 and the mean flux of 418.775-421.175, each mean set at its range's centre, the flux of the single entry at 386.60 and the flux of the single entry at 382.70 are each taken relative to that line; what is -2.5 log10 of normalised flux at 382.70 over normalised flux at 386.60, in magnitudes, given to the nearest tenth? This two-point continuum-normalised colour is 0.2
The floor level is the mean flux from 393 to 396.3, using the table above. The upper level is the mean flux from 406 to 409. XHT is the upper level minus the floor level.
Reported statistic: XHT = 1.3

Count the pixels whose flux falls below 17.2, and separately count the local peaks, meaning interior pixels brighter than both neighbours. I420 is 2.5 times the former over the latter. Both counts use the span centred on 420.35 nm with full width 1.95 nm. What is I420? 4.2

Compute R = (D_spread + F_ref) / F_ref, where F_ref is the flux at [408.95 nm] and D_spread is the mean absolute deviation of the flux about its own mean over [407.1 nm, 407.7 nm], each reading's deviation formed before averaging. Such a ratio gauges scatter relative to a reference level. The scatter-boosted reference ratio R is 1.03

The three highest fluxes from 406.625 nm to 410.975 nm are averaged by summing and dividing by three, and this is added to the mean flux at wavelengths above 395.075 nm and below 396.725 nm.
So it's 39.0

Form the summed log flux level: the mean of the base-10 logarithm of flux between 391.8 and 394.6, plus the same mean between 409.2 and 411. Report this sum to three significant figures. 2.43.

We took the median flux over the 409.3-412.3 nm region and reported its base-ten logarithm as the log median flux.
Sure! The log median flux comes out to 1.22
